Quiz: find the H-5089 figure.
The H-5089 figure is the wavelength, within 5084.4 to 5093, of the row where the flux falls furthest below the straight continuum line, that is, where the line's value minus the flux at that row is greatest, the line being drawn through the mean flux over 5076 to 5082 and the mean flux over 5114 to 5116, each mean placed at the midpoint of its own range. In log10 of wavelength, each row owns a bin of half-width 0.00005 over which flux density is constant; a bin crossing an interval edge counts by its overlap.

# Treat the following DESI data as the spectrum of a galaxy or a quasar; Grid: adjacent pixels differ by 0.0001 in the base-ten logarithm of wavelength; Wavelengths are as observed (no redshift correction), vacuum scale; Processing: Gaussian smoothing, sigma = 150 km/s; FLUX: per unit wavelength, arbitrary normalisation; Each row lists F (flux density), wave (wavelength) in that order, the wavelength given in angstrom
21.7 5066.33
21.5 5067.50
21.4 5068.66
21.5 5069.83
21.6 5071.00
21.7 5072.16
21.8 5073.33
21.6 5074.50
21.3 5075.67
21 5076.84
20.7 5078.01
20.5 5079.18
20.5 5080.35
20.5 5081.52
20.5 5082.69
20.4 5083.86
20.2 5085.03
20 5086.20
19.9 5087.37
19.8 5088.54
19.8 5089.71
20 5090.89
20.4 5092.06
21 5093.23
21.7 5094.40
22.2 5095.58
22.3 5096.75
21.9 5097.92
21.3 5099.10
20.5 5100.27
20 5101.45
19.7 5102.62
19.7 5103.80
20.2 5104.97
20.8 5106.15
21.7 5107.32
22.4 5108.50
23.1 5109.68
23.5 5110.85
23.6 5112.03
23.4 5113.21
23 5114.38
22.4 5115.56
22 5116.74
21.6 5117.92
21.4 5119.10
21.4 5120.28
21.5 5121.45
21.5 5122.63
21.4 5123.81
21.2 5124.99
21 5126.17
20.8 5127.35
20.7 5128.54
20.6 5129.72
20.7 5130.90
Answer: 5089.71 angstrom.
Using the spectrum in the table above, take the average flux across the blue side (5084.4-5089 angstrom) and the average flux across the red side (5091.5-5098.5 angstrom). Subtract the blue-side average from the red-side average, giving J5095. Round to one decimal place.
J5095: 1.6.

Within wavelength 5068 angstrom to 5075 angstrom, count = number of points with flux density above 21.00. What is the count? 6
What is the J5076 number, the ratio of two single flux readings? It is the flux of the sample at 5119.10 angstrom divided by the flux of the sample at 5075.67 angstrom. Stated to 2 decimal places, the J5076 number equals 1.00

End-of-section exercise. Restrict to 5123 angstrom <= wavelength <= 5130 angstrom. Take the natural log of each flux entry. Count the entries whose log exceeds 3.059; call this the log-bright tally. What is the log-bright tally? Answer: 1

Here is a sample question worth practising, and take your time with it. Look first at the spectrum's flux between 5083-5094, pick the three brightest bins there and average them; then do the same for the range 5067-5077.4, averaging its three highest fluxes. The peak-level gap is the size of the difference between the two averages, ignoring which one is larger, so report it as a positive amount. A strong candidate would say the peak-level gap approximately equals 1.1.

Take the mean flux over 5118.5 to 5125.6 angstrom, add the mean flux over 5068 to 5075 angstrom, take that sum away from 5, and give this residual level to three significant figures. -38.0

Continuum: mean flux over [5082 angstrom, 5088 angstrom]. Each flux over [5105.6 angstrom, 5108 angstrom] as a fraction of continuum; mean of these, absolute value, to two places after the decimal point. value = 1.05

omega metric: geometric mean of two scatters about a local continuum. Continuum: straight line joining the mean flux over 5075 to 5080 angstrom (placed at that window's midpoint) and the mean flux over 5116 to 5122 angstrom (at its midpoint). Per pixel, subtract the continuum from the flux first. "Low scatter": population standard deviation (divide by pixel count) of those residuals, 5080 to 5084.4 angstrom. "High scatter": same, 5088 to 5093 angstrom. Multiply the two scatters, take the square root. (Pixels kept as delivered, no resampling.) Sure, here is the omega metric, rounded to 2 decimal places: 0.12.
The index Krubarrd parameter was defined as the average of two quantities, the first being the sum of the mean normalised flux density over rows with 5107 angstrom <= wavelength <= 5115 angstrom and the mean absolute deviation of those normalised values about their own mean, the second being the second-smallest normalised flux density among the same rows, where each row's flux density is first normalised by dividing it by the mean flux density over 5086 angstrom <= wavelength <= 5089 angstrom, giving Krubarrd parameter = 1.15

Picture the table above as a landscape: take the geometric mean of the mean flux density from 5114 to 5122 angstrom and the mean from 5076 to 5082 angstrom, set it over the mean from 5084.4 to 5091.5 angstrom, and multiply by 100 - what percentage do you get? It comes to 107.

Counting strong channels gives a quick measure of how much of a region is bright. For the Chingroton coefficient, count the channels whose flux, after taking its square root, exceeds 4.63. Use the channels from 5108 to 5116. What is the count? 7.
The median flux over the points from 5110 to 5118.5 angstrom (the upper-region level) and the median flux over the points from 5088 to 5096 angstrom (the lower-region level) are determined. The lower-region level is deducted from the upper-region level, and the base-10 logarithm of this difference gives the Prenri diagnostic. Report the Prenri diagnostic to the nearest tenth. 0.4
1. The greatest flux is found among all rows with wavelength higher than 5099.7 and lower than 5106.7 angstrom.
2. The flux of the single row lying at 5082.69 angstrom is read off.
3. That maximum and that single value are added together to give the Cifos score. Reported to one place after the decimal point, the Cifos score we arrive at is 41.3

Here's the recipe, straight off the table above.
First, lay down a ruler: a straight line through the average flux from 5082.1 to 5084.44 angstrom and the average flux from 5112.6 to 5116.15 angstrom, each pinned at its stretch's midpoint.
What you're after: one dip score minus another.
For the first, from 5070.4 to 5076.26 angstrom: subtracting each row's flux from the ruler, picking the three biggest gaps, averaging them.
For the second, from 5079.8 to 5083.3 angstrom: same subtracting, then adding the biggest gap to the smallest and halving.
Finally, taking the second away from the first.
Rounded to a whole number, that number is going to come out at -2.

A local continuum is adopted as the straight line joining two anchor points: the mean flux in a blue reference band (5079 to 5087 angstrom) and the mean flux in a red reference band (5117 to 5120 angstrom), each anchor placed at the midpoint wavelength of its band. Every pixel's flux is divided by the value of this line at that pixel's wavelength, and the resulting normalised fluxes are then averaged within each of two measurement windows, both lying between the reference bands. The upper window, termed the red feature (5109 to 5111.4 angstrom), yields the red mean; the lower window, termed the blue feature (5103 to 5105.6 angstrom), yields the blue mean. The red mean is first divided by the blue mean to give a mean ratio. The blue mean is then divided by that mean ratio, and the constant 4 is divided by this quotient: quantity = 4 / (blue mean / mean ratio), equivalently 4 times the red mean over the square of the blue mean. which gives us 4.9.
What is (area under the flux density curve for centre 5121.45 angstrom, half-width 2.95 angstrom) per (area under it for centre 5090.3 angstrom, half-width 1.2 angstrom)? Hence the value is 2.7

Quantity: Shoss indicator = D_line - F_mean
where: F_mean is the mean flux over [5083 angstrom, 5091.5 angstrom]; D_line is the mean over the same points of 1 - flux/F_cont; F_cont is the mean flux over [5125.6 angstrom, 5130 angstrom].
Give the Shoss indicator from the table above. -20.0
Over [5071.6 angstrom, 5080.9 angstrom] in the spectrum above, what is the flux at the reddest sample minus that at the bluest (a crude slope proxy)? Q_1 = -1.2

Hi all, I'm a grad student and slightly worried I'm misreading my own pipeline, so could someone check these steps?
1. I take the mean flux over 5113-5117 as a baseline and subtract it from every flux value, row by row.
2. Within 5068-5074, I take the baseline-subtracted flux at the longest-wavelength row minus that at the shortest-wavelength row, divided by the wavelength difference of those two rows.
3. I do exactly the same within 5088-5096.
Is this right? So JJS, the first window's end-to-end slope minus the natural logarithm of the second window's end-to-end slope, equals 1.2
